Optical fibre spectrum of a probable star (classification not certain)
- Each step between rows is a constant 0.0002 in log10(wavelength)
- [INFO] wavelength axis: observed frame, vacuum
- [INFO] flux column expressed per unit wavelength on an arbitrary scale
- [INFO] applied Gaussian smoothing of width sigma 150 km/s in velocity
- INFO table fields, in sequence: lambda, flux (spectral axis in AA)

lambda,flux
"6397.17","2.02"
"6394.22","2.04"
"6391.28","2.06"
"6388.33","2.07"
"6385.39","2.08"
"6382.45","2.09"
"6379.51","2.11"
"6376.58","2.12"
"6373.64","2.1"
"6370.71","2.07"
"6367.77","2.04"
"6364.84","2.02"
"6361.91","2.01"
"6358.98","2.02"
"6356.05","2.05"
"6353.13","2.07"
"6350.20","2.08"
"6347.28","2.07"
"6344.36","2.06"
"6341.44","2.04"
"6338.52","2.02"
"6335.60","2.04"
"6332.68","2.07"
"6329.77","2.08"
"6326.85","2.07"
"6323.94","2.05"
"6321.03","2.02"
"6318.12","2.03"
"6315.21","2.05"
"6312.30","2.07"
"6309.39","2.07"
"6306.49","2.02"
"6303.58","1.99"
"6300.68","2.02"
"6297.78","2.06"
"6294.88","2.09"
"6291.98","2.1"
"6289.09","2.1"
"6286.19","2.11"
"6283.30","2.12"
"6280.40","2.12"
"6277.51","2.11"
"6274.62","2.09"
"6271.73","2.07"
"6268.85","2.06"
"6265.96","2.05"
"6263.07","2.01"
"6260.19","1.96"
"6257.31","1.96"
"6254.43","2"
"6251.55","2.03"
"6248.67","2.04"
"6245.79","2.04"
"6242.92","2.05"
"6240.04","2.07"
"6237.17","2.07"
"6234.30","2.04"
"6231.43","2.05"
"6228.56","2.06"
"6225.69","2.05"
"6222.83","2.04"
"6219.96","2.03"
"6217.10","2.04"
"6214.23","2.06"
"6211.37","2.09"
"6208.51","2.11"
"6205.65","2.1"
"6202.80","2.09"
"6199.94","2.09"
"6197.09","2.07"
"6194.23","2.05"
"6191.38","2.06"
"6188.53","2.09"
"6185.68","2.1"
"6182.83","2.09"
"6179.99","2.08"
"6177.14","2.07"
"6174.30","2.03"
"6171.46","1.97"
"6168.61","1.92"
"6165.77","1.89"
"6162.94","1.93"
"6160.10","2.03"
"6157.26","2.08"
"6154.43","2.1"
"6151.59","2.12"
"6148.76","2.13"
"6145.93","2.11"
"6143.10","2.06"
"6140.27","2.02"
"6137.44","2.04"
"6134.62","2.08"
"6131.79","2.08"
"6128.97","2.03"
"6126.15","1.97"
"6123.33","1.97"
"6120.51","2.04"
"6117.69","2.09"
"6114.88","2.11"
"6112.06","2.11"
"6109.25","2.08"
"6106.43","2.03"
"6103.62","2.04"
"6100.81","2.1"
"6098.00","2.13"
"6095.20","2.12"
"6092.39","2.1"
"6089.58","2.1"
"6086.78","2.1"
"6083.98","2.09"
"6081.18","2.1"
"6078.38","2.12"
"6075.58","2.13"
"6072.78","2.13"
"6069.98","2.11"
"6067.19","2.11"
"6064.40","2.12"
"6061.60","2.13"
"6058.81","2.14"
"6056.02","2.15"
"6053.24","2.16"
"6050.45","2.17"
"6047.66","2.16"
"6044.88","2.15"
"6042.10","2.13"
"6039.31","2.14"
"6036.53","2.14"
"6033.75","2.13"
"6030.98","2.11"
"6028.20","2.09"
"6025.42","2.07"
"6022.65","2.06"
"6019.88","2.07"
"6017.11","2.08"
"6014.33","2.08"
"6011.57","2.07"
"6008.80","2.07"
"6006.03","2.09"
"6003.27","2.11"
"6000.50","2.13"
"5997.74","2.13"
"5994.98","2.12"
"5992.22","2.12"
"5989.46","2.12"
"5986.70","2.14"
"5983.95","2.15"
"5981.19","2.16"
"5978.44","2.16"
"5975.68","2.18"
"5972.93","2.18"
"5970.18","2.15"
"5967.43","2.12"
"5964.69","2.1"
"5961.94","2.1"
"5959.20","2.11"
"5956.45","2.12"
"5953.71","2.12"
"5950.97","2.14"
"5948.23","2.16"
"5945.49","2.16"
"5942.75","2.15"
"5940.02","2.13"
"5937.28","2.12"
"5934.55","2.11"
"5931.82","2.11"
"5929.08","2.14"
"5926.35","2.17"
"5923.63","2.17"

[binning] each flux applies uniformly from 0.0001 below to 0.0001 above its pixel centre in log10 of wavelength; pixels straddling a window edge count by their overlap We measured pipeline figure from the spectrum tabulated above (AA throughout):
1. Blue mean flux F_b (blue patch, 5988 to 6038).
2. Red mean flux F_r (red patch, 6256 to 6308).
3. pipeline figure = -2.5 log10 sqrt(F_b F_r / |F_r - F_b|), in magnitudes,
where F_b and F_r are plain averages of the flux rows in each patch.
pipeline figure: -2.52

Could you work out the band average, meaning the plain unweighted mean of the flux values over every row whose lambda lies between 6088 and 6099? 2.11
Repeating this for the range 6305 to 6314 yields 2.05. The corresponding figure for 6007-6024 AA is 2.07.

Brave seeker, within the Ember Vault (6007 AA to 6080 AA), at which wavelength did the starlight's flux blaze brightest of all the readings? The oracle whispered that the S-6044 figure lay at 6050.45 AA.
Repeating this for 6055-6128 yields 6056.02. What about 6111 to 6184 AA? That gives 6148.76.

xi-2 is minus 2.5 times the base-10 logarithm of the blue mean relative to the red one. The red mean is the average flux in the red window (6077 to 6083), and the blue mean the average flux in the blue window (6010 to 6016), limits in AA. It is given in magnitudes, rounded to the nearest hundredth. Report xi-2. 0.02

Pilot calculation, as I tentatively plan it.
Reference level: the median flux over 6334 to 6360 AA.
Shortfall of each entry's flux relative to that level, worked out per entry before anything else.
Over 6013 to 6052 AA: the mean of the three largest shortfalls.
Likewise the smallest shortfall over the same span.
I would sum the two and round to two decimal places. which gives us -0.14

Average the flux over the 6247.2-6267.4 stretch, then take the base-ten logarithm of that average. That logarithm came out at 0.303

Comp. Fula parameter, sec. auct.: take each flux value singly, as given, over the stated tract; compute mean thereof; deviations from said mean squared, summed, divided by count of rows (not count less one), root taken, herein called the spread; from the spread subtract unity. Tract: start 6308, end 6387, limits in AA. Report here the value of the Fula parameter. -0.972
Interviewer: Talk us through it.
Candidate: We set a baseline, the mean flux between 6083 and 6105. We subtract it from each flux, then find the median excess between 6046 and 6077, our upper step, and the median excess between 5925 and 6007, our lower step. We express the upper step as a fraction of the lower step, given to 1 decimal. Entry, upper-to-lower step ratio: 1.0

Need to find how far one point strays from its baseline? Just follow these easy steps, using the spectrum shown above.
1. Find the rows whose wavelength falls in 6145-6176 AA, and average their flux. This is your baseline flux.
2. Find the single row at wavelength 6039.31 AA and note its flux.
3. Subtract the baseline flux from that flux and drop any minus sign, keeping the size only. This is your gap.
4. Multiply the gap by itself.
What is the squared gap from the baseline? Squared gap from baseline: 0.013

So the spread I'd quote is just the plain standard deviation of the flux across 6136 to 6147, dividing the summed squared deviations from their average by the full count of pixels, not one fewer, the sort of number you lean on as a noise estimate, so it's 0.033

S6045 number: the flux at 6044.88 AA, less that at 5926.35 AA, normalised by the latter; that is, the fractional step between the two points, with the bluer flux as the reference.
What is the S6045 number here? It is -0.009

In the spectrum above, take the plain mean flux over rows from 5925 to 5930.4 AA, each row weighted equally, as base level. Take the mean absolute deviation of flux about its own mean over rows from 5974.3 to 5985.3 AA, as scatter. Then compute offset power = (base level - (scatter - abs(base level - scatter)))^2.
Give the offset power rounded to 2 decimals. 18.43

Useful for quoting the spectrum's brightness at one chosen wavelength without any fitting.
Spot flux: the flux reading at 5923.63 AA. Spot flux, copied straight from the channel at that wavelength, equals 2.17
